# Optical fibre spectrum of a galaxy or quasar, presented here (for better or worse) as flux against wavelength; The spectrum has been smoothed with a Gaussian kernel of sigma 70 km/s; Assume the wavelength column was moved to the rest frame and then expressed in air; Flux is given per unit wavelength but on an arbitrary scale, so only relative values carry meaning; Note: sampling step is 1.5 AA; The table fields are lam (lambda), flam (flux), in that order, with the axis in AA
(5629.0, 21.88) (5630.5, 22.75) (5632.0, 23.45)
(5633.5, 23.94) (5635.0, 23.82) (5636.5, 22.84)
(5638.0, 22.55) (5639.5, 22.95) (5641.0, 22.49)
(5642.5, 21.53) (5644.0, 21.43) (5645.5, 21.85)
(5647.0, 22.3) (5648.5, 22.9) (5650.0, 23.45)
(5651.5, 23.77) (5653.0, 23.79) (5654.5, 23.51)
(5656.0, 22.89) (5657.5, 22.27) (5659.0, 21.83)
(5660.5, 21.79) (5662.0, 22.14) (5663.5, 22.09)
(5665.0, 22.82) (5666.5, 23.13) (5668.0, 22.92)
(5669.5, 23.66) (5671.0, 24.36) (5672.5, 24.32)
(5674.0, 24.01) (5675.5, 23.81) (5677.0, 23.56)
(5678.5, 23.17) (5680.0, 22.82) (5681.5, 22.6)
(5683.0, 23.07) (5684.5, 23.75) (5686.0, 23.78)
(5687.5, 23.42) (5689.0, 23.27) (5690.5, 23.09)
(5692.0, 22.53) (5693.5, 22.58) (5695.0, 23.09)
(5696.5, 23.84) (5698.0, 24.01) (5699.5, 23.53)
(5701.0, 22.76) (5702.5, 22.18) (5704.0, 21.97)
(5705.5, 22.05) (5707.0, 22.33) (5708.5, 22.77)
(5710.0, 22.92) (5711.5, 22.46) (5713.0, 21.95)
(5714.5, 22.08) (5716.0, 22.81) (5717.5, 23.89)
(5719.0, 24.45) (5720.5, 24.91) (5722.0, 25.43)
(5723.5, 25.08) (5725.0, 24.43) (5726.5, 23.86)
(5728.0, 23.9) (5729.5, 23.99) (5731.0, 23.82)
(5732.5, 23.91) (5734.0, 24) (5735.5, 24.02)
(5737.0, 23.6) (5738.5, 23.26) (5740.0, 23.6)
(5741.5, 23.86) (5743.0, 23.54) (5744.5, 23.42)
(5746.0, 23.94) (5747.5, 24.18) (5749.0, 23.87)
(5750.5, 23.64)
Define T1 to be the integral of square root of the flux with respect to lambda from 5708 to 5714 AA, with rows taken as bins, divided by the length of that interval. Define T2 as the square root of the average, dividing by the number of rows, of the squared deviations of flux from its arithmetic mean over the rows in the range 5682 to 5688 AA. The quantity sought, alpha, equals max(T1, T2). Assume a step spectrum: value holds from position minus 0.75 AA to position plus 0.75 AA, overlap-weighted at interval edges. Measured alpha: 4.74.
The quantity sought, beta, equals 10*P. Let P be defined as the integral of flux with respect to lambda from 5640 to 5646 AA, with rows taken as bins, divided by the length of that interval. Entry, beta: 219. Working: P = 21.9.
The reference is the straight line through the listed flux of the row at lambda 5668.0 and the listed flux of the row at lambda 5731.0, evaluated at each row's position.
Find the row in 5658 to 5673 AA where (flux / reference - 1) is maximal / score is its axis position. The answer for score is 5671.0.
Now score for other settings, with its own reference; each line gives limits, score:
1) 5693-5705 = 5698.0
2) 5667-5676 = 5671.0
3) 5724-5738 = 5725.0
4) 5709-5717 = 5710.0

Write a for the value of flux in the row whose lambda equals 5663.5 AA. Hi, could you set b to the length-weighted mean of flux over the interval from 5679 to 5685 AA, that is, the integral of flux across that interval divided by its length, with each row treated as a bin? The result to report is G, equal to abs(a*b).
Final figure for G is 509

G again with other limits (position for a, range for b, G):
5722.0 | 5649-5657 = 596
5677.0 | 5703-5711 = 528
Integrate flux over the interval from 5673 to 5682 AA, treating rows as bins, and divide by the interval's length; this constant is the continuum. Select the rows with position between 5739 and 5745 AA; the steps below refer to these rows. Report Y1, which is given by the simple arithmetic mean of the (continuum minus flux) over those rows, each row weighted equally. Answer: -0.2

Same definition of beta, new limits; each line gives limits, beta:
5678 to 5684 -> 229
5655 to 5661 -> 223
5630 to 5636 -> 235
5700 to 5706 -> 223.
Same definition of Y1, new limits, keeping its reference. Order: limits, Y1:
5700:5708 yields 1.1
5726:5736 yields -0.6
